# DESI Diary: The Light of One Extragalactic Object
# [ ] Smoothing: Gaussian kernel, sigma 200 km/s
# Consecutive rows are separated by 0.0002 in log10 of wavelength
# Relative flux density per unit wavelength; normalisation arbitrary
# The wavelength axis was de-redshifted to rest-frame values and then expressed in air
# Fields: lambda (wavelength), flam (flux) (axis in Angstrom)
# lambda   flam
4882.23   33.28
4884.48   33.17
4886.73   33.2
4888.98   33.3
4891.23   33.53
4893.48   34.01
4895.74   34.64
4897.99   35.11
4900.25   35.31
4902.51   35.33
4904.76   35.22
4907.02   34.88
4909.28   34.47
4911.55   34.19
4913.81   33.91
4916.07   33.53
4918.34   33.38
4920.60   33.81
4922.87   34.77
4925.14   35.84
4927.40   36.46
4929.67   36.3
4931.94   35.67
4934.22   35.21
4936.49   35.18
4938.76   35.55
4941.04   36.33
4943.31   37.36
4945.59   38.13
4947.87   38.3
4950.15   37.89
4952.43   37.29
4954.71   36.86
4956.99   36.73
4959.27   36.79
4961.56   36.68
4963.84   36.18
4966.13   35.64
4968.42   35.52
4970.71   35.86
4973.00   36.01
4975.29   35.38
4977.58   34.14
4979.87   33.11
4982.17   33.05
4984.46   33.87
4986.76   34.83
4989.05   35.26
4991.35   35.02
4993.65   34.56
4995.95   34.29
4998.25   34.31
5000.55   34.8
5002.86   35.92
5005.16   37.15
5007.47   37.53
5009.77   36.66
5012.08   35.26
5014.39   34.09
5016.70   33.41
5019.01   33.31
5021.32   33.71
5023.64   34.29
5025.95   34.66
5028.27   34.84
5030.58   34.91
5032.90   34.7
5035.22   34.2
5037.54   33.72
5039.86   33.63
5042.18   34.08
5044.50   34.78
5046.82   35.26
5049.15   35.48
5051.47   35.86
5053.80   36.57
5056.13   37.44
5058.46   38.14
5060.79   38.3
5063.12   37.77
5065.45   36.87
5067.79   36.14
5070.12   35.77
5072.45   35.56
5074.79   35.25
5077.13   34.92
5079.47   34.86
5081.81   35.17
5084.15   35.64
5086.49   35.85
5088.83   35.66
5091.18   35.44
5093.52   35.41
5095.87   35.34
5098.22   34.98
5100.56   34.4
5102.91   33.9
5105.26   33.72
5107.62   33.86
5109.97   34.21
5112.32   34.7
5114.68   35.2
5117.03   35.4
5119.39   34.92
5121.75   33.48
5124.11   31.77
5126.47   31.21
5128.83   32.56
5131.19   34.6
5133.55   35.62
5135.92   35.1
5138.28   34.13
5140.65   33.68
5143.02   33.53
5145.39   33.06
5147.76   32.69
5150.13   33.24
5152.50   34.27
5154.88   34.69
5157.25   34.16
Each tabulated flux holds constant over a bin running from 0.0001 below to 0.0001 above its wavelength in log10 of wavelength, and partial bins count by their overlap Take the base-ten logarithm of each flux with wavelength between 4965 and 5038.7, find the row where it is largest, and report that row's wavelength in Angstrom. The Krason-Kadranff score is 5007.47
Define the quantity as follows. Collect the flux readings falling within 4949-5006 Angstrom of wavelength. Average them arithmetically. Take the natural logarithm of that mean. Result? 3.569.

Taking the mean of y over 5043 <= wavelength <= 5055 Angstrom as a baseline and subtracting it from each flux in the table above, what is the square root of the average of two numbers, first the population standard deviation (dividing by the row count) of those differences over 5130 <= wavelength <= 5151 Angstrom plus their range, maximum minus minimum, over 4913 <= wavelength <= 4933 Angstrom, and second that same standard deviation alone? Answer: 1.6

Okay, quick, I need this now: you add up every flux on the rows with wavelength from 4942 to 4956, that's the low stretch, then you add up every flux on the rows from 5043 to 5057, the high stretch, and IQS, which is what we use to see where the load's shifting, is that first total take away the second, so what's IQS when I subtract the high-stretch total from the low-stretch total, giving 10.4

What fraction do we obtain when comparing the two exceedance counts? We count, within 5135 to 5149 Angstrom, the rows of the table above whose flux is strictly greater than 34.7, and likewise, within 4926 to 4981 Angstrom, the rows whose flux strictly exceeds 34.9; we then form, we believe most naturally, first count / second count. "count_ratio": 0.0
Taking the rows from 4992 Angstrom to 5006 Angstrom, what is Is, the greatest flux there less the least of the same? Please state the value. 2.9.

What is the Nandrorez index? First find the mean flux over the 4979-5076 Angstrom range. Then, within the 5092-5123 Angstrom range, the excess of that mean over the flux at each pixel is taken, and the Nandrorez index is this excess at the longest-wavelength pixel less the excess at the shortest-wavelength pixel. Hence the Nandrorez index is 1.9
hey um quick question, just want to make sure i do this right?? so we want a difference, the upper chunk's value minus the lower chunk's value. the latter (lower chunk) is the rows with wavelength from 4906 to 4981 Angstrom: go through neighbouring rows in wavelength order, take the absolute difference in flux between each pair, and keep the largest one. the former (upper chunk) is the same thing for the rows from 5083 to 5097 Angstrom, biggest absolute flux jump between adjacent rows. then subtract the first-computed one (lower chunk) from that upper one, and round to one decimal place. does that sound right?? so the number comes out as -1.0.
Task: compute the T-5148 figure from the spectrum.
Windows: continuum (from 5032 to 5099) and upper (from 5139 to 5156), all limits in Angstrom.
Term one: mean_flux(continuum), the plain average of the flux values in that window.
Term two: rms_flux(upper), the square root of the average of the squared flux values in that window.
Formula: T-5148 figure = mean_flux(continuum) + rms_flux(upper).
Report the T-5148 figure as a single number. 69.2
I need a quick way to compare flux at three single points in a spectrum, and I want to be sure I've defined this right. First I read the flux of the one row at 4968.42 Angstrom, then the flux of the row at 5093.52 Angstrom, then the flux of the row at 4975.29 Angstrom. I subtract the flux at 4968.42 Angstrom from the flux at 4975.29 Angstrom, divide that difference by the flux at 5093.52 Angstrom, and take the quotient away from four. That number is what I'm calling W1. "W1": 4.00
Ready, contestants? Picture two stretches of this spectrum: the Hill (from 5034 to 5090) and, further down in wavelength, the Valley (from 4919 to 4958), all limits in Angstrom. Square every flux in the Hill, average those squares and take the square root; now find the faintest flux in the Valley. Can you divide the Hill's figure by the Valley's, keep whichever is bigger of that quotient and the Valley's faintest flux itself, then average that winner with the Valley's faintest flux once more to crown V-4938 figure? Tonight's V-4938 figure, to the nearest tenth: 33.8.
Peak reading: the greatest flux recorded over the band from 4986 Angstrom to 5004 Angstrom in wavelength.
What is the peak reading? 35.92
